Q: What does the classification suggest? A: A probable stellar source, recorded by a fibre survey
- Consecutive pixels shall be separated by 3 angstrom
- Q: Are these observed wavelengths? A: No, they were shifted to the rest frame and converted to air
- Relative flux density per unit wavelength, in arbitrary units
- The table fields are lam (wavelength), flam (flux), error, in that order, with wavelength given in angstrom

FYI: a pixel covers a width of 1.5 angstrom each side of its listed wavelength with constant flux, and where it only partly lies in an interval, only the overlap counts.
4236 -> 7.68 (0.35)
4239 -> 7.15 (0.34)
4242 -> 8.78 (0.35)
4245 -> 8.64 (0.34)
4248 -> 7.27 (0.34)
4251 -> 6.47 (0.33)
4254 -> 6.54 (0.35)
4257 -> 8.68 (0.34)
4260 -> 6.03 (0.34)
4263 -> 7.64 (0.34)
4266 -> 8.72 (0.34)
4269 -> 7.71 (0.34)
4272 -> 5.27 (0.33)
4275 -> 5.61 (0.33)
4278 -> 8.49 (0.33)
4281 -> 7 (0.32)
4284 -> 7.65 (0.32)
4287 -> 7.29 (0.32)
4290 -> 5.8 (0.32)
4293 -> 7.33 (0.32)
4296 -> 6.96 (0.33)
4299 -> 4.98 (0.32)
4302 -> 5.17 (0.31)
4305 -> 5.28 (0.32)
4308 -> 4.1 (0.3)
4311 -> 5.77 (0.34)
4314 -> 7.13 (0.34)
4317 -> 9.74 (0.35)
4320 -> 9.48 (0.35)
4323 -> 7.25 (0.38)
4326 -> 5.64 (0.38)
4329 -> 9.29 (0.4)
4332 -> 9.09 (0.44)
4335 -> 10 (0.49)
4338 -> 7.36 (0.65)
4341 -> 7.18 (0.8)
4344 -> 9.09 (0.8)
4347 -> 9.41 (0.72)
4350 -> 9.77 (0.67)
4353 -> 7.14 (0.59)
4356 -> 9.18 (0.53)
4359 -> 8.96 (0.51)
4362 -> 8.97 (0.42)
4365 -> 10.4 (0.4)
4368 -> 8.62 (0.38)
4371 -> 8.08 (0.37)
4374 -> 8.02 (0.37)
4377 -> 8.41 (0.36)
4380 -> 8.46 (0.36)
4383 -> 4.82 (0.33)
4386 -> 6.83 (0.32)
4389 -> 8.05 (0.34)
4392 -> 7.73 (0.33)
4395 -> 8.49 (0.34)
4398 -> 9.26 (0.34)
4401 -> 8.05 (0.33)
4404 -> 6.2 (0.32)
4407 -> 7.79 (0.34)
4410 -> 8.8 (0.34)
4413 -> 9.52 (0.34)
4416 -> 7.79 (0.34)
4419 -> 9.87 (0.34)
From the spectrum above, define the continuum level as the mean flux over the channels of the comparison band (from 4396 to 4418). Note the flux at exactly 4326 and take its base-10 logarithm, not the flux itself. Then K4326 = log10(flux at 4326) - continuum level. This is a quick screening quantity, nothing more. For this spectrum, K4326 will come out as -7.5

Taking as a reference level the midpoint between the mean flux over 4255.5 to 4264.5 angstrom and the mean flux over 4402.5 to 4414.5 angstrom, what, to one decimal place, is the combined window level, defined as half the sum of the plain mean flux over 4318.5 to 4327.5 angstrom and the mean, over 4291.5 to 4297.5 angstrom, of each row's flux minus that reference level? 3.4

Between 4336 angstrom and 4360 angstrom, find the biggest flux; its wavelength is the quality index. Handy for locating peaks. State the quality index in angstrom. 4350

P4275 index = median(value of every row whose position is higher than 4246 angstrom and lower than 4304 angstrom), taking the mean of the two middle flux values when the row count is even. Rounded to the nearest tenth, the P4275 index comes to 7.0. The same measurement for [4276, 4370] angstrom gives 7.4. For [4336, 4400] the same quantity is 8.5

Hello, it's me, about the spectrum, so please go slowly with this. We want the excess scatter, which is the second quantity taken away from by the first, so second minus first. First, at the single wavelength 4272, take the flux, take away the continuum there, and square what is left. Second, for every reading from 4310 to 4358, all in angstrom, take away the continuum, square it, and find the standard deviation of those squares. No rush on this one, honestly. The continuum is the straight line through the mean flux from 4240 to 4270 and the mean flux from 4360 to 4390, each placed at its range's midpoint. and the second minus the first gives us -4.4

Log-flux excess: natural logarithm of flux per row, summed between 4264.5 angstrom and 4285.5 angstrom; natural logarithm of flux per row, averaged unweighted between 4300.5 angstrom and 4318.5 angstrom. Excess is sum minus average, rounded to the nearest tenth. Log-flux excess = 11.9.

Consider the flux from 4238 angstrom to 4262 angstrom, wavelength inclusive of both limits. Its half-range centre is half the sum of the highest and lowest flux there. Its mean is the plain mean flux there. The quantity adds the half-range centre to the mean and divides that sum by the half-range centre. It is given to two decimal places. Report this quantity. 2.01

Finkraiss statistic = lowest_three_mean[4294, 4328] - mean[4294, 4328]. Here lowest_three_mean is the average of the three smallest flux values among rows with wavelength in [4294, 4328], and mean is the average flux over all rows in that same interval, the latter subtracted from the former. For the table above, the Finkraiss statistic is -1.8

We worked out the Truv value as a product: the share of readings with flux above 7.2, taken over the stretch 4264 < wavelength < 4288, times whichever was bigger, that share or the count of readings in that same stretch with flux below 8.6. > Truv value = 4.4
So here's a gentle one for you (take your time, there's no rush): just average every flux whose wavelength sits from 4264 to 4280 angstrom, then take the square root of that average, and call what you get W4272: 2.68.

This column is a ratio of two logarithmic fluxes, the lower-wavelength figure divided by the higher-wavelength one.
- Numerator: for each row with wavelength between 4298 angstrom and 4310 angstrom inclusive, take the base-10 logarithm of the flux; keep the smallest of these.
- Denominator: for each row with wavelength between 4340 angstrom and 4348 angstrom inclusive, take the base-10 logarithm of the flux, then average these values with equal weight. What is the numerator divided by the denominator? 0.66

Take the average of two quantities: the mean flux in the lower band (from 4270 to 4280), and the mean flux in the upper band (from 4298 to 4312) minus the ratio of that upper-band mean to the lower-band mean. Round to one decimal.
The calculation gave 5.4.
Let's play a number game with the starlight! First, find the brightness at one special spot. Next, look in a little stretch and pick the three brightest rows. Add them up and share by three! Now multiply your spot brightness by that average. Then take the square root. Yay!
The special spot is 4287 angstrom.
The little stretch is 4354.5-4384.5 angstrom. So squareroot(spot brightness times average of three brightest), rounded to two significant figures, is 8.3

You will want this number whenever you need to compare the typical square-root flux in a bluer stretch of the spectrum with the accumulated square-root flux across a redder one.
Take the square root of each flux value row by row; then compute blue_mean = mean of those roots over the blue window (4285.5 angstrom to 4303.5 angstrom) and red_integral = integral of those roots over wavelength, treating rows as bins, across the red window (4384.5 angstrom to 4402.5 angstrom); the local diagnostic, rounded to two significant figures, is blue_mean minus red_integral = -49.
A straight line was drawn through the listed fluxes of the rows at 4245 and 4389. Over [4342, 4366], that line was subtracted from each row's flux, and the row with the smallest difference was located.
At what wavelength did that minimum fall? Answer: 4353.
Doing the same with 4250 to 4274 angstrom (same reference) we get 4272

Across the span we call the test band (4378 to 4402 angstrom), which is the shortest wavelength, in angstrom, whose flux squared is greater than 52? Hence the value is 4380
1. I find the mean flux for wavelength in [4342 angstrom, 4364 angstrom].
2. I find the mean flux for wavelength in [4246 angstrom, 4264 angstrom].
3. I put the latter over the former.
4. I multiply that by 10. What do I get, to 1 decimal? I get 8.0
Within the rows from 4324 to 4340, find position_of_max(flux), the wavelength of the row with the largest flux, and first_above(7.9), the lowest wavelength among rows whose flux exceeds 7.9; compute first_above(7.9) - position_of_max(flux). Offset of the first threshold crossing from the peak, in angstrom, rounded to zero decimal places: -6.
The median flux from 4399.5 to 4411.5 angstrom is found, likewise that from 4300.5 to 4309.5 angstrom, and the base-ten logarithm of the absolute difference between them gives 0.44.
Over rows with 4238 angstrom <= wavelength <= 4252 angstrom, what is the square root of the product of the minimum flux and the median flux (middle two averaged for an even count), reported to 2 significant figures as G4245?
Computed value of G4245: 6.9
